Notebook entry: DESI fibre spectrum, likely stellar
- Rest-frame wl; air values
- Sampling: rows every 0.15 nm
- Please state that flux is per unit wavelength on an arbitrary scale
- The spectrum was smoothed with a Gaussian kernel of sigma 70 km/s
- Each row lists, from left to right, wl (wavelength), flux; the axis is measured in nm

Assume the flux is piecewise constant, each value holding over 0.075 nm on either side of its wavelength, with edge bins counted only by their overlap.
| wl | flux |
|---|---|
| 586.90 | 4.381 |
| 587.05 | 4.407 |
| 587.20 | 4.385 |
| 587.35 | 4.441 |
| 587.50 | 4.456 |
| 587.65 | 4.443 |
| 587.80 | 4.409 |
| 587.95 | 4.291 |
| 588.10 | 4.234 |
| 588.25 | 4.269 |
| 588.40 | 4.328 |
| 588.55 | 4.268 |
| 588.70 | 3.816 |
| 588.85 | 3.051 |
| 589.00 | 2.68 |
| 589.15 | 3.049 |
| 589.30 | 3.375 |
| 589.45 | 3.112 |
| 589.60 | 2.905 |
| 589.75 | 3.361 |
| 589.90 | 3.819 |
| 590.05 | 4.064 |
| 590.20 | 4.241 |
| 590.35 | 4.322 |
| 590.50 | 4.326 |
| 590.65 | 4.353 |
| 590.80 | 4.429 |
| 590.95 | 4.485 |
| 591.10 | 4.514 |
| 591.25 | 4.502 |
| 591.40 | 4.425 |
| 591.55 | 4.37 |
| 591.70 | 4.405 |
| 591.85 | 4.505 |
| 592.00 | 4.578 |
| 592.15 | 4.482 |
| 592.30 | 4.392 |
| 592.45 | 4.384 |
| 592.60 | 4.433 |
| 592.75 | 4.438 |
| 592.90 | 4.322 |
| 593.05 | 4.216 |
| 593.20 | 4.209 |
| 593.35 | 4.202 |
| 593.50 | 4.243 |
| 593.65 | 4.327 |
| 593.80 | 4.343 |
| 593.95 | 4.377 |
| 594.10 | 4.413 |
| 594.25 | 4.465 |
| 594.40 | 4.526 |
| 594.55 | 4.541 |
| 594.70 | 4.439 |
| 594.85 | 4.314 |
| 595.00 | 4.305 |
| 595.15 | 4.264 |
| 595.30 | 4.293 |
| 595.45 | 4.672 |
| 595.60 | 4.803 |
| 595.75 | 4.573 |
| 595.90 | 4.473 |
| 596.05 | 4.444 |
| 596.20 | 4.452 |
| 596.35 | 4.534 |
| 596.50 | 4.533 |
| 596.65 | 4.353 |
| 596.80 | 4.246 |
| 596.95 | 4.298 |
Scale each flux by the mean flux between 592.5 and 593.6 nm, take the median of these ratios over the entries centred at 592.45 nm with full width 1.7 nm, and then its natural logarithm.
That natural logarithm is 0.025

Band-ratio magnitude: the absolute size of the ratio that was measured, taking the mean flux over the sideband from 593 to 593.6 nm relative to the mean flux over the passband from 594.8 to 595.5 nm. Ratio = 0.97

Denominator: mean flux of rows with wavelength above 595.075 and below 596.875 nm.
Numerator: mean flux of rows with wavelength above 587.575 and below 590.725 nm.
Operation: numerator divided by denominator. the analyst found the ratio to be 0.86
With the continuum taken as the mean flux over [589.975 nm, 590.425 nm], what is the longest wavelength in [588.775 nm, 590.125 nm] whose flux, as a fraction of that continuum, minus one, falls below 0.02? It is 590.05 nm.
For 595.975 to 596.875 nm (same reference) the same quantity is 596.80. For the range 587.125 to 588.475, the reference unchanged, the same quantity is 588.25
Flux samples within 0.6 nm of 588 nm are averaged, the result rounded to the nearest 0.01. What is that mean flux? 4.34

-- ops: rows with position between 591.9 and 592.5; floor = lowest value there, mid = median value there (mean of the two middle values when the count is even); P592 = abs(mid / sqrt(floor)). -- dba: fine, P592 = 2.12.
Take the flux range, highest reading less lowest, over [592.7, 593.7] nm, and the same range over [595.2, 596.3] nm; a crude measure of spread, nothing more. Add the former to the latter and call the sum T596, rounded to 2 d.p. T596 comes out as 0.75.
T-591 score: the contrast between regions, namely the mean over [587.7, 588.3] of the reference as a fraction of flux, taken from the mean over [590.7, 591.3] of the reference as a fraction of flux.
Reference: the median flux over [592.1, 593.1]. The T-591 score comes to -0.04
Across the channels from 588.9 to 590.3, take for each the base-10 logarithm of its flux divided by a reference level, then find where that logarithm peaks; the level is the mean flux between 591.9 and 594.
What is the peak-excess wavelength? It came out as 590.20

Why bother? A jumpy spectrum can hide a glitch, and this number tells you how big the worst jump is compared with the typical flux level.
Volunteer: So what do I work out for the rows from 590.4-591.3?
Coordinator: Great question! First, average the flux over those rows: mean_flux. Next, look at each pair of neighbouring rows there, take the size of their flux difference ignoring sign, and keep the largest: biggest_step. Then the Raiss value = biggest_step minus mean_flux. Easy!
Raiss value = -4.4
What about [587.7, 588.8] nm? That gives -3.8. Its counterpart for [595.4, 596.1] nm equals -4.4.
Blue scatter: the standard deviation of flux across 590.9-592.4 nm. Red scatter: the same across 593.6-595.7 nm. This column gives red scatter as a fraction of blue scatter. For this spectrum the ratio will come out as 2.4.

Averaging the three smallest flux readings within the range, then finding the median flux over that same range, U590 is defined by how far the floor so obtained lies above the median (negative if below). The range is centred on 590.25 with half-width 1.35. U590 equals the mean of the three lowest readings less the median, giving -1.40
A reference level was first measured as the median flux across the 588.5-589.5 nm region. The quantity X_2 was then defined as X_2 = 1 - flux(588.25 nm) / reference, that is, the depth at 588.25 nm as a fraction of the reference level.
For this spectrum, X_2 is -0.37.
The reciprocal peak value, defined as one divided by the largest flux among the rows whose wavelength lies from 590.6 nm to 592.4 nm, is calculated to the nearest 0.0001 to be 0.2184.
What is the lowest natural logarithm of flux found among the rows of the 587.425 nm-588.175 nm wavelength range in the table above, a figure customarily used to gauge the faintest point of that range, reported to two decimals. 1.44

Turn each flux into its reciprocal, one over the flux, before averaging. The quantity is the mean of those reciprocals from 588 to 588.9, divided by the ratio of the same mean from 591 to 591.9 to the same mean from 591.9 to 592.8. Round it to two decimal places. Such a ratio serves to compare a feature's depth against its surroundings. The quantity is 0.25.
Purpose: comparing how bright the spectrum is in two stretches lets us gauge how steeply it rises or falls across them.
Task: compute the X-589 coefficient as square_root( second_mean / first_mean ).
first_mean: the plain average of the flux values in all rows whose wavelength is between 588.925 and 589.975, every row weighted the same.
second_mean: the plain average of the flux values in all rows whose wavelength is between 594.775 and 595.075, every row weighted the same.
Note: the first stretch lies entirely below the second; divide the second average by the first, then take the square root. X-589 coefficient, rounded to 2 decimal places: 1.16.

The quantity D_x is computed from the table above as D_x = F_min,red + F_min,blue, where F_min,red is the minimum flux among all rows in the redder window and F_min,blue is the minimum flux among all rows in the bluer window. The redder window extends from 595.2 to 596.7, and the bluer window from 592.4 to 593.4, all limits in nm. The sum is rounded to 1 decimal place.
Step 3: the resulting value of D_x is 8.5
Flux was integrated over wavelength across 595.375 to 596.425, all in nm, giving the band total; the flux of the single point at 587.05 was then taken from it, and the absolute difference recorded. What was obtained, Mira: 0.39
